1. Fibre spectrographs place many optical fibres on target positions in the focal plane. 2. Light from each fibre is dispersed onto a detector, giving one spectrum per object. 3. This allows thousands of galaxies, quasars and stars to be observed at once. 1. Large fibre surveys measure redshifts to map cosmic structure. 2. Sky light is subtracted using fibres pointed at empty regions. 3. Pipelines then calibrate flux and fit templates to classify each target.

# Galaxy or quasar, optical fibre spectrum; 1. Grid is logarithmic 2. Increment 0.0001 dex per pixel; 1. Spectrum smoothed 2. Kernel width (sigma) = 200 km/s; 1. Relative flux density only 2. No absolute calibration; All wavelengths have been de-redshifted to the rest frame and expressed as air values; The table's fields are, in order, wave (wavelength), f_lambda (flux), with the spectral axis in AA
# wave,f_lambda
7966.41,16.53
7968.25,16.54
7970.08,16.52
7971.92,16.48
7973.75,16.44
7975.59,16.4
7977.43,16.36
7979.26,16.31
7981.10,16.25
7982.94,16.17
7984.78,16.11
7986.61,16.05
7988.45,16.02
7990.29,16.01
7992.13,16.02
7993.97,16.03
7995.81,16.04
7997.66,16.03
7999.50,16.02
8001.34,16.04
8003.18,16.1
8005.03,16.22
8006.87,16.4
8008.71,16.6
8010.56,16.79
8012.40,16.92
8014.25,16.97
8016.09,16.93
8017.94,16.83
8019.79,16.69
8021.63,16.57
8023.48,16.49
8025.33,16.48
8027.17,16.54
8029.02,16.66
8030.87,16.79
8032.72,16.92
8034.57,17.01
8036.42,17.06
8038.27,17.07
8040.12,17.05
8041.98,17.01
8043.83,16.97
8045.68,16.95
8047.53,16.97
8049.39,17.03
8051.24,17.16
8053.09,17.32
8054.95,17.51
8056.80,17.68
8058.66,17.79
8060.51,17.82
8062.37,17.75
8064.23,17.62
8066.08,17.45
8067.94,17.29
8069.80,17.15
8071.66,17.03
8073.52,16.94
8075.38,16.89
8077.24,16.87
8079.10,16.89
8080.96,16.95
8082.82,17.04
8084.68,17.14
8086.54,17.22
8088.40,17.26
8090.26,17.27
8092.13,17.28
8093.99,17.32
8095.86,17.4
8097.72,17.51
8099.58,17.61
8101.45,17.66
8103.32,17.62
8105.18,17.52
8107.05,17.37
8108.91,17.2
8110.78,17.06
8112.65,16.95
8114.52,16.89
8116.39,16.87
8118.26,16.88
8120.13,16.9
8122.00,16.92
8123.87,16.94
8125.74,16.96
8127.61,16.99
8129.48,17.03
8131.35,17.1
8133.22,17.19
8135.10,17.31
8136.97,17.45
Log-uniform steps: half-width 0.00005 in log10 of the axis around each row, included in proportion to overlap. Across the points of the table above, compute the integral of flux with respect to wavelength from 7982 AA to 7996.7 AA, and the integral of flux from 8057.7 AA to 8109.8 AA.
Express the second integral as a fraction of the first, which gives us 3.8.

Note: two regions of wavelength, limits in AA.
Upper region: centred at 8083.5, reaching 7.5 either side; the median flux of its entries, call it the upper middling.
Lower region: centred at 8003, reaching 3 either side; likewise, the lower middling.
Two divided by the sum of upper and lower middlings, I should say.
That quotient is 0.0603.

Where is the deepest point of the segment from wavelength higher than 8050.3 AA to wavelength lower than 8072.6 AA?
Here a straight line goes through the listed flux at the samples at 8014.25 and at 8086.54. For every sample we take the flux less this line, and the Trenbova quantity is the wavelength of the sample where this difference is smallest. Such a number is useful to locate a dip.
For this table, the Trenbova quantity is 8071.66 AA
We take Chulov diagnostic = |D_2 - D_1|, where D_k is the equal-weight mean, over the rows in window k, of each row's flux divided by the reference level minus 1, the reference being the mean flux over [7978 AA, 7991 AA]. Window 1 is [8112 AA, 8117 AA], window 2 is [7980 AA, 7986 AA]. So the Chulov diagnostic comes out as 0.045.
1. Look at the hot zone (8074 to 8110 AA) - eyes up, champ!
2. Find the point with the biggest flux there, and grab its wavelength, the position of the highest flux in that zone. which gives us 8101.45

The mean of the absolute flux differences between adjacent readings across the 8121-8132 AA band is 0.04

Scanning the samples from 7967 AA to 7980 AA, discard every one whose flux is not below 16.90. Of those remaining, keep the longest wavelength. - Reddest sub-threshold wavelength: 7979.26 AA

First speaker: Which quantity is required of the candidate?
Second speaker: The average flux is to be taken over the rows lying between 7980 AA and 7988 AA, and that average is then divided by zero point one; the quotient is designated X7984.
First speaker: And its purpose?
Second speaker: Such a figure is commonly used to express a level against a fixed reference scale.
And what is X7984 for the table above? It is 161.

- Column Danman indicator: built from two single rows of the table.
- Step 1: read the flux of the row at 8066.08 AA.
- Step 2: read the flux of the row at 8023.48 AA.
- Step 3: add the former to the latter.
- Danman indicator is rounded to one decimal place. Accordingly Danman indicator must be 33.9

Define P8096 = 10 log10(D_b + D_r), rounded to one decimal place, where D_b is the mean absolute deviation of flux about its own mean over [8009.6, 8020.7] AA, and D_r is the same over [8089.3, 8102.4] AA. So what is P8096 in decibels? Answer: -6.6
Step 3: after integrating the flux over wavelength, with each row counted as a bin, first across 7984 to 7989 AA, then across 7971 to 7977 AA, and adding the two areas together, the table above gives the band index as 179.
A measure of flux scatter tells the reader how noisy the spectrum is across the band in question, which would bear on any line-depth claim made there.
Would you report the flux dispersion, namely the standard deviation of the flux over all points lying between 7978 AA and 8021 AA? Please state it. 0.35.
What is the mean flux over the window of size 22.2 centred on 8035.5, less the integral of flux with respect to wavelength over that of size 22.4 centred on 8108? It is -370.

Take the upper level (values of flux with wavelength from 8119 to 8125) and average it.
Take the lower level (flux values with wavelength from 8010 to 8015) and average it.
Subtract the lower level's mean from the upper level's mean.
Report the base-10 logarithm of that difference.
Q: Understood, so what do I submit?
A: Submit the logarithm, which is -1.6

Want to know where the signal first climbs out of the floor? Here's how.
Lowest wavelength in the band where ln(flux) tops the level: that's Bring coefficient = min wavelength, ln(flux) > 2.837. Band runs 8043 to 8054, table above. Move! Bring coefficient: 8051.24 AA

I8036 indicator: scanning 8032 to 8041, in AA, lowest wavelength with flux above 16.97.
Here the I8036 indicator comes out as 8034.57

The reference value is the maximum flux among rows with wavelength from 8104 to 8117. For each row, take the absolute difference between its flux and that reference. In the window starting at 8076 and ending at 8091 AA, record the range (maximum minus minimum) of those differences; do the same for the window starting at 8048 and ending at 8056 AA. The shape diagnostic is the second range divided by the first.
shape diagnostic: 1.2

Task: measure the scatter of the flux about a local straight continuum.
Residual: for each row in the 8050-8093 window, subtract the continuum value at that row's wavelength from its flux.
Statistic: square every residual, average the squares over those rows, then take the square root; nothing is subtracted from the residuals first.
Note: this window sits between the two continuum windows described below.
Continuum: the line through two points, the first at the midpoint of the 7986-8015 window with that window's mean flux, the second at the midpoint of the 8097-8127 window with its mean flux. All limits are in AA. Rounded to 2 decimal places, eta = 0.56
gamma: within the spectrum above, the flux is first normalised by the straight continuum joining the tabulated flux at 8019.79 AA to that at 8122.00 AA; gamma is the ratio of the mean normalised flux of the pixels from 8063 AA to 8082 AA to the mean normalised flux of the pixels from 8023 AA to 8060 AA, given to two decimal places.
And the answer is 1.00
